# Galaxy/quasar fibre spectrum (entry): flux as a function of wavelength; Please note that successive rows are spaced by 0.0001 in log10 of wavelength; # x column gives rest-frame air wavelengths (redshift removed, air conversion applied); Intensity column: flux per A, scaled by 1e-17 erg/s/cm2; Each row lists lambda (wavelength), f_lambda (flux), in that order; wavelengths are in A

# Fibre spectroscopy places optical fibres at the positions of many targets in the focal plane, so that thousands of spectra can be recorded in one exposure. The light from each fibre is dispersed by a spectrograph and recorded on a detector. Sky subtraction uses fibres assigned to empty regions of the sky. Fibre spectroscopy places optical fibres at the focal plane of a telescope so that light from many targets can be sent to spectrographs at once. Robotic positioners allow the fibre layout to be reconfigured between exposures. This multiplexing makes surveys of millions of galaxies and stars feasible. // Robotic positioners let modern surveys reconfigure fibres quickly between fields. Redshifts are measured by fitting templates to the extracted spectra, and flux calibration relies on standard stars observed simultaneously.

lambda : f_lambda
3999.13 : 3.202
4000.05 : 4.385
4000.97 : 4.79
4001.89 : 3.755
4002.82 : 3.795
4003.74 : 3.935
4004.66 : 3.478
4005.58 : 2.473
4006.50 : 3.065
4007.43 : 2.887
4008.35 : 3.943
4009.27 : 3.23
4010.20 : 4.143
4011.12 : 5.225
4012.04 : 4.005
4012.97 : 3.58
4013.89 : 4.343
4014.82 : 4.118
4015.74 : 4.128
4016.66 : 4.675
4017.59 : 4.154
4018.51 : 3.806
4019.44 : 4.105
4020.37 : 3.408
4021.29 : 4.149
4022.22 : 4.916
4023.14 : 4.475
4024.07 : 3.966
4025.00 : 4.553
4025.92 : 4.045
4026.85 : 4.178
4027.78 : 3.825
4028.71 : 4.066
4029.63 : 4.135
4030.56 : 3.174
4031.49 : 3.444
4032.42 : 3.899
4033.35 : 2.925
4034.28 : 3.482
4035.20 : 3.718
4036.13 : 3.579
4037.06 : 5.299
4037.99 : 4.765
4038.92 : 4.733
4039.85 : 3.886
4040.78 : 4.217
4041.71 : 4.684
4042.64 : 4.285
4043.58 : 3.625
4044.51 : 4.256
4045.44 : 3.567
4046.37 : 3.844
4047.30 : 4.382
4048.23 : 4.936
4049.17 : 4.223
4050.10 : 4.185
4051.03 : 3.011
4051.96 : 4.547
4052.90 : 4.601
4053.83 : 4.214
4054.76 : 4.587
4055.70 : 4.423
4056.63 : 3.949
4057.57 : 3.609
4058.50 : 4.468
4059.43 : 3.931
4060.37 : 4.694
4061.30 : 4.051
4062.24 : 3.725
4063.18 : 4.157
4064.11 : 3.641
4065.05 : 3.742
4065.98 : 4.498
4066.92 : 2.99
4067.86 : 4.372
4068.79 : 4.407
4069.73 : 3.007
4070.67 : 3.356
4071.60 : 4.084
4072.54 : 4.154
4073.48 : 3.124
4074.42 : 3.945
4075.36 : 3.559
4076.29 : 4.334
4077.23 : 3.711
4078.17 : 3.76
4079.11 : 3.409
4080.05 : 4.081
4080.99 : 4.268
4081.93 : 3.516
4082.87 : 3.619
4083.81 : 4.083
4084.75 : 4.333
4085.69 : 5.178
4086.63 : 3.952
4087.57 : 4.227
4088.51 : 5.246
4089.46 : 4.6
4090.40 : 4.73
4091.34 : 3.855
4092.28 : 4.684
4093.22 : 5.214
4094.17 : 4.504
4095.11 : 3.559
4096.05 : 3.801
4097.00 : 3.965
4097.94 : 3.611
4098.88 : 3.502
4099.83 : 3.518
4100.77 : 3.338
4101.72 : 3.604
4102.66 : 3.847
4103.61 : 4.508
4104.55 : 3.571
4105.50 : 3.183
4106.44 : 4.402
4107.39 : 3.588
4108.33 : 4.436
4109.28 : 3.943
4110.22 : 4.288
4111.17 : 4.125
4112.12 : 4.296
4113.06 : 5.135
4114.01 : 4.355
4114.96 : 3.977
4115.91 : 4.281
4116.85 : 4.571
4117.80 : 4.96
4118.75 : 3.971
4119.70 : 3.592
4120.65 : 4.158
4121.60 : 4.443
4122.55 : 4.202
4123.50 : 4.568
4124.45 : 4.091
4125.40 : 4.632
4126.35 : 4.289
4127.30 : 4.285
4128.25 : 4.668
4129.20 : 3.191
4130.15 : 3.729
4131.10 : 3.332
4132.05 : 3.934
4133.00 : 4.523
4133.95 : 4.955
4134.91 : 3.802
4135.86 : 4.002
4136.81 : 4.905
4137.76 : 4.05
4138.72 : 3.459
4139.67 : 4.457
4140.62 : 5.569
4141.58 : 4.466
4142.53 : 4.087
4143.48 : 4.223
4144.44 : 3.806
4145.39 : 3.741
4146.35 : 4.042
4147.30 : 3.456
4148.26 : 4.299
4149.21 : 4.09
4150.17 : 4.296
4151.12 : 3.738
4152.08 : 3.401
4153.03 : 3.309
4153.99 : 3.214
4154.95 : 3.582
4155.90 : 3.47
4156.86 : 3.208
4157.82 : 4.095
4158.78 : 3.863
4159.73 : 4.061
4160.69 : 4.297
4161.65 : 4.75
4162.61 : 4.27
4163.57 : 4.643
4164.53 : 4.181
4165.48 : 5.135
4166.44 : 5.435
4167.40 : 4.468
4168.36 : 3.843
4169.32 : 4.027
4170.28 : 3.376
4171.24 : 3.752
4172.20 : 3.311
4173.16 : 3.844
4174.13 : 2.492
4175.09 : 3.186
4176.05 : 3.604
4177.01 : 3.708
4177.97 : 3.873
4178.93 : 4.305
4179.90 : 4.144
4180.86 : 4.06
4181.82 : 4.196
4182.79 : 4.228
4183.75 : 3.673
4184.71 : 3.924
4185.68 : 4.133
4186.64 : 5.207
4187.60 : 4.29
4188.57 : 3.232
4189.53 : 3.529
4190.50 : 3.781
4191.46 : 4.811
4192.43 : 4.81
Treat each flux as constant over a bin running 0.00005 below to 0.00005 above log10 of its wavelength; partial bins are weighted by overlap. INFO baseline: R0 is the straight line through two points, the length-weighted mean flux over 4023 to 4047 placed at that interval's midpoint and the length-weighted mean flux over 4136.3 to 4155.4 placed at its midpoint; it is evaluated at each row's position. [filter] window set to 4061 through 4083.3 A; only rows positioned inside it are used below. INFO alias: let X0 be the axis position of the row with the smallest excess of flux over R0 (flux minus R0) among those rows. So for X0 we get 4066.92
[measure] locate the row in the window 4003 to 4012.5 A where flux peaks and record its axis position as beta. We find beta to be 4011.12 A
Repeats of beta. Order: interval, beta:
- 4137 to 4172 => 4140.62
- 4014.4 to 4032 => 4022.22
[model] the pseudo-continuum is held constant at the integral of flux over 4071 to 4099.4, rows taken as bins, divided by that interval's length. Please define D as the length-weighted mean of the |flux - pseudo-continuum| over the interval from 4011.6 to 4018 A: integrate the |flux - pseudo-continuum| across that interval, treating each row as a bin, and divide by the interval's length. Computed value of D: 0.23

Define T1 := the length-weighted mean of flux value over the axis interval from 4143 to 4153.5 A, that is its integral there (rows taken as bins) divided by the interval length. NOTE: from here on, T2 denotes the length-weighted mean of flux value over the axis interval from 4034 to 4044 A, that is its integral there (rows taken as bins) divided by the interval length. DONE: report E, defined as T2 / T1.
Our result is 1.09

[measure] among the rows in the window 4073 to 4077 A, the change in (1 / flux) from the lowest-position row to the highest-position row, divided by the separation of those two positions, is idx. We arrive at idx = -0.032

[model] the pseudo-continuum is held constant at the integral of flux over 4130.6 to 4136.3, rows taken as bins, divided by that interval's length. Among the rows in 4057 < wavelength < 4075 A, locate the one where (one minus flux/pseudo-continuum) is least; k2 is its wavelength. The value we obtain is 4060.37 A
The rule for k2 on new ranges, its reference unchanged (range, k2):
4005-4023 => 4011.12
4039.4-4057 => 4048.23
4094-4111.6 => 4103.61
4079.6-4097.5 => 4088.51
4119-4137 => 4133.95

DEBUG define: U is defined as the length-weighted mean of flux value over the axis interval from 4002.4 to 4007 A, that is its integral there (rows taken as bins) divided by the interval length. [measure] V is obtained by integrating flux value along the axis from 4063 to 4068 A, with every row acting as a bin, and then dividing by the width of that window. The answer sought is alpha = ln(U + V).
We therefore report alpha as 1.97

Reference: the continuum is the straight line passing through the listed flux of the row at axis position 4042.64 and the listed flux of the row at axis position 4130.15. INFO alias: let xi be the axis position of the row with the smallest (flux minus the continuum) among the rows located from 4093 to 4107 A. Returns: 4105.50 A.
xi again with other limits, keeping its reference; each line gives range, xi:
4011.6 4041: 4033.35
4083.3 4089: 4086.63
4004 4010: 4005.58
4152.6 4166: 4153.99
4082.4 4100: 4098.88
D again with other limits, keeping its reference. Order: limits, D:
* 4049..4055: 0.43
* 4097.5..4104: 0.50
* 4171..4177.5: 0.68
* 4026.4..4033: 0.32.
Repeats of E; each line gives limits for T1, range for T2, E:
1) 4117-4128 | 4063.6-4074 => 0.88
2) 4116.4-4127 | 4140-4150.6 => 0.97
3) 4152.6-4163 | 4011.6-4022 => 1.06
